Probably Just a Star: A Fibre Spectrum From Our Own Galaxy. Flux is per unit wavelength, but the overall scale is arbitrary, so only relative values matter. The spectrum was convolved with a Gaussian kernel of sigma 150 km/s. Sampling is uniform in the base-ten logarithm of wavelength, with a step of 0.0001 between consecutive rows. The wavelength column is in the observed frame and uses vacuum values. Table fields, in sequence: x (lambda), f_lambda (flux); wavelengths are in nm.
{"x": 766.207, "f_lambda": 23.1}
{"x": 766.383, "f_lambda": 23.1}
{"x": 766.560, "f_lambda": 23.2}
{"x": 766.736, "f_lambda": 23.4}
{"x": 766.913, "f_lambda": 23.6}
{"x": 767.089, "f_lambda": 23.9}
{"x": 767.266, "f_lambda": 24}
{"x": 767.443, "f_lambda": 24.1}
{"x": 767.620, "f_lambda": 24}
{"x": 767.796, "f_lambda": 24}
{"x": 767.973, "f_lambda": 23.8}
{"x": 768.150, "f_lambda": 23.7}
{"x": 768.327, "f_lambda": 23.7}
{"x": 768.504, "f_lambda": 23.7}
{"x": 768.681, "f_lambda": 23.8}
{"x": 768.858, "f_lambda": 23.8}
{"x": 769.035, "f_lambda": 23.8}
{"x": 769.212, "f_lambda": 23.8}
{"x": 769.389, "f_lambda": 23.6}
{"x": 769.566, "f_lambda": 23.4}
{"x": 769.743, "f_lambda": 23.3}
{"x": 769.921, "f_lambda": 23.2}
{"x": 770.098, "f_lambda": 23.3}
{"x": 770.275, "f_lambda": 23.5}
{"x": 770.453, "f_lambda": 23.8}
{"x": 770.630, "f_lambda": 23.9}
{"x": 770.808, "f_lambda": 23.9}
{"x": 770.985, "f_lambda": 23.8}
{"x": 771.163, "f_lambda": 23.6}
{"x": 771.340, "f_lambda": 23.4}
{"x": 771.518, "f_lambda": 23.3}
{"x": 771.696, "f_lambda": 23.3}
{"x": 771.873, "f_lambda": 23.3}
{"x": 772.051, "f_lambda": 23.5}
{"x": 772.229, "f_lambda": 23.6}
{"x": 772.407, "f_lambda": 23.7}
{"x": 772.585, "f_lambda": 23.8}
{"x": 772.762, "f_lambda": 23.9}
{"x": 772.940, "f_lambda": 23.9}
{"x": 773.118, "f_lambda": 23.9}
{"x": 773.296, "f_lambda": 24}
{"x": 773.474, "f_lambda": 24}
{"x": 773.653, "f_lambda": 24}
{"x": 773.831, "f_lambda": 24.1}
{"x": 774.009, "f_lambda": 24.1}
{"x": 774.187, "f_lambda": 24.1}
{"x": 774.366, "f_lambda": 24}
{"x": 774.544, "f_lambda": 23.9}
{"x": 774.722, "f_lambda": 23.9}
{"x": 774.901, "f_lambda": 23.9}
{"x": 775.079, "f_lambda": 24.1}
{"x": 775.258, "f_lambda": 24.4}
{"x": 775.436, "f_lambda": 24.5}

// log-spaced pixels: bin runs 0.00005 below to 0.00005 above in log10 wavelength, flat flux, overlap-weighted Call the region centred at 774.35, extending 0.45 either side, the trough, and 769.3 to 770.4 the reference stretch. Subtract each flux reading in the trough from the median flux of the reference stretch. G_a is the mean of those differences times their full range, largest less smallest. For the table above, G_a -0.13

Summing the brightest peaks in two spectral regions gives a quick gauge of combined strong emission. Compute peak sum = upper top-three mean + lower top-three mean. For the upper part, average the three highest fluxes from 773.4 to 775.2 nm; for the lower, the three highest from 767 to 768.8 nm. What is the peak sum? 48.1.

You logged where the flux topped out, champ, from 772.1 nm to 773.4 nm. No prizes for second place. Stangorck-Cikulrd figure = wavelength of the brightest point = 773.296 nm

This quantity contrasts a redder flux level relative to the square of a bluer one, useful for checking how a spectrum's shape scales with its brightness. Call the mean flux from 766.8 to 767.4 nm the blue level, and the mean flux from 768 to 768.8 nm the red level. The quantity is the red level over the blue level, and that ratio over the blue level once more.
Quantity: 0.0418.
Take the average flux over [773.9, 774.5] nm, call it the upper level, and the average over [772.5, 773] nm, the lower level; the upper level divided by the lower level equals 1.01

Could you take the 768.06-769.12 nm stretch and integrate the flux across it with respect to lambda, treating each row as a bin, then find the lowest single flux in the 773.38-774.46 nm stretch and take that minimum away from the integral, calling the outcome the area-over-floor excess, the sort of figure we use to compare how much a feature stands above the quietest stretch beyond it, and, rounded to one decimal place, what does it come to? 1.2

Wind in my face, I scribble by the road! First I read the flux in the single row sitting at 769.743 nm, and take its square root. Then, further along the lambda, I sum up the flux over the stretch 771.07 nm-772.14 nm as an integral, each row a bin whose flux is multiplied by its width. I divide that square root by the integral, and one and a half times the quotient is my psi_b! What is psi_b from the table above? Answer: 0.3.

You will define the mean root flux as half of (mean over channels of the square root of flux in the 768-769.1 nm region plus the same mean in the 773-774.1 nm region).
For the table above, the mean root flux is 4.89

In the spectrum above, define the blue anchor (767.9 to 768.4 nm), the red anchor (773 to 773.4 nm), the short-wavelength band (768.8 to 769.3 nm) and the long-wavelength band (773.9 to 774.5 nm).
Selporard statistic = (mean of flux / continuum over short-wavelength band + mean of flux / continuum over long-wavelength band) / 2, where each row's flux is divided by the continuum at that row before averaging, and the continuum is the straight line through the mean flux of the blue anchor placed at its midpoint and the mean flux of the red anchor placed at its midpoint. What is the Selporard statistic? 1.002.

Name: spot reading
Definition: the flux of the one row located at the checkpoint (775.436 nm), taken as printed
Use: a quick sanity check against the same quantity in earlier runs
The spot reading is 24.5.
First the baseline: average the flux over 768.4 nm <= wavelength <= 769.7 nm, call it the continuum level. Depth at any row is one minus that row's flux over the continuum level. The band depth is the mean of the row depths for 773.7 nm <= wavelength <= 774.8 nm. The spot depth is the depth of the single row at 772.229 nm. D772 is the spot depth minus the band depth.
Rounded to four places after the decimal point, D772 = 0.0176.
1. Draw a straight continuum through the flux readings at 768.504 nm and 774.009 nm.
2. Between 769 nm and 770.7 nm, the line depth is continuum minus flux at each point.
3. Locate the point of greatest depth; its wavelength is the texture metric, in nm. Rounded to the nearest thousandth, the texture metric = 769.921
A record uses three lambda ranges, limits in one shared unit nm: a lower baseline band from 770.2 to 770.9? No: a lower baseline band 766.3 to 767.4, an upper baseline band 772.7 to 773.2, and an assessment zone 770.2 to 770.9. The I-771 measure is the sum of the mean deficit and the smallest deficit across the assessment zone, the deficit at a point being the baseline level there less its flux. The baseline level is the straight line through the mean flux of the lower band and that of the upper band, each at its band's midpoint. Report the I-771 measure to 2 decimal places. -0.16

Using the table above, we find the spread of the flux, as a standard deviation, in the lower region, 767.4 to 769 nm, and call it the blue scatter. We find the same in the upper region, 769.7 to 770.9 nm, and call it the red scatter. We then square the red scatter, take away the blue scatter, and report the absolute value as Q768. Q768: 0.06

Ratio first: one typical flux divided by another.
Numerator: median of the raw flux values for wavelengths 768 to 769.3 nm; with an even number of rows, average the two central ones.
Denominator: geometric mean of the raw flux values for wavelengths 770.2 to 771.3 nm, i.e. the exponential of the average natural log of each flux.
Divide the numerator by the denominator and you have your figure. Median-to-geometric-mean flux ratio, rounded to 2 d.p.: 1.00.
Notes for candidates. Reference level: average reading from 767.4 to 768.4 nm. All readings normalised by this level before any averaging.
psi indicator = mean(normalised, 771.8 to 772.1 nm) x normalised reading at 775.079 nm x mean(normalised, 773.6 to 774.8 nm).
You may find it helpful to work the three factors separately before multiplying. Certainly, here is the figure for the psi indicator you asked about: 0.994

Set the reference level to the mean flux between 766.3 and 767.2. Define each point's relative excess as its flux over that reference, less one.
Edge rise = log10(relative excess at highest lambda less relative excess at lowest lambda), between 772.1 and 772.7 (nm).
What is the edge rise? -2.07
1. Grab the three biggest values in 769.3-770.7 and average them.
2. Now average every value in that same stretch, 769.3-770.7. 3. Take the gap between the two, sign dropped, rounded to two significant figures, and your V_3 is 0.27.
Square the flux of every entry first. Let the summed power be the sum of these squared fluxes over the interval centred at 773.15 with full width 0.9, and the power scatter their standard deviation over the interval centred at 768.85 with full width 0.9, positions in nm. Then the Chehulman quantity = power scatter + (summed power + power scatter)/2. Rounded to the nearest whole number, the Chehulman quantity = 1436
